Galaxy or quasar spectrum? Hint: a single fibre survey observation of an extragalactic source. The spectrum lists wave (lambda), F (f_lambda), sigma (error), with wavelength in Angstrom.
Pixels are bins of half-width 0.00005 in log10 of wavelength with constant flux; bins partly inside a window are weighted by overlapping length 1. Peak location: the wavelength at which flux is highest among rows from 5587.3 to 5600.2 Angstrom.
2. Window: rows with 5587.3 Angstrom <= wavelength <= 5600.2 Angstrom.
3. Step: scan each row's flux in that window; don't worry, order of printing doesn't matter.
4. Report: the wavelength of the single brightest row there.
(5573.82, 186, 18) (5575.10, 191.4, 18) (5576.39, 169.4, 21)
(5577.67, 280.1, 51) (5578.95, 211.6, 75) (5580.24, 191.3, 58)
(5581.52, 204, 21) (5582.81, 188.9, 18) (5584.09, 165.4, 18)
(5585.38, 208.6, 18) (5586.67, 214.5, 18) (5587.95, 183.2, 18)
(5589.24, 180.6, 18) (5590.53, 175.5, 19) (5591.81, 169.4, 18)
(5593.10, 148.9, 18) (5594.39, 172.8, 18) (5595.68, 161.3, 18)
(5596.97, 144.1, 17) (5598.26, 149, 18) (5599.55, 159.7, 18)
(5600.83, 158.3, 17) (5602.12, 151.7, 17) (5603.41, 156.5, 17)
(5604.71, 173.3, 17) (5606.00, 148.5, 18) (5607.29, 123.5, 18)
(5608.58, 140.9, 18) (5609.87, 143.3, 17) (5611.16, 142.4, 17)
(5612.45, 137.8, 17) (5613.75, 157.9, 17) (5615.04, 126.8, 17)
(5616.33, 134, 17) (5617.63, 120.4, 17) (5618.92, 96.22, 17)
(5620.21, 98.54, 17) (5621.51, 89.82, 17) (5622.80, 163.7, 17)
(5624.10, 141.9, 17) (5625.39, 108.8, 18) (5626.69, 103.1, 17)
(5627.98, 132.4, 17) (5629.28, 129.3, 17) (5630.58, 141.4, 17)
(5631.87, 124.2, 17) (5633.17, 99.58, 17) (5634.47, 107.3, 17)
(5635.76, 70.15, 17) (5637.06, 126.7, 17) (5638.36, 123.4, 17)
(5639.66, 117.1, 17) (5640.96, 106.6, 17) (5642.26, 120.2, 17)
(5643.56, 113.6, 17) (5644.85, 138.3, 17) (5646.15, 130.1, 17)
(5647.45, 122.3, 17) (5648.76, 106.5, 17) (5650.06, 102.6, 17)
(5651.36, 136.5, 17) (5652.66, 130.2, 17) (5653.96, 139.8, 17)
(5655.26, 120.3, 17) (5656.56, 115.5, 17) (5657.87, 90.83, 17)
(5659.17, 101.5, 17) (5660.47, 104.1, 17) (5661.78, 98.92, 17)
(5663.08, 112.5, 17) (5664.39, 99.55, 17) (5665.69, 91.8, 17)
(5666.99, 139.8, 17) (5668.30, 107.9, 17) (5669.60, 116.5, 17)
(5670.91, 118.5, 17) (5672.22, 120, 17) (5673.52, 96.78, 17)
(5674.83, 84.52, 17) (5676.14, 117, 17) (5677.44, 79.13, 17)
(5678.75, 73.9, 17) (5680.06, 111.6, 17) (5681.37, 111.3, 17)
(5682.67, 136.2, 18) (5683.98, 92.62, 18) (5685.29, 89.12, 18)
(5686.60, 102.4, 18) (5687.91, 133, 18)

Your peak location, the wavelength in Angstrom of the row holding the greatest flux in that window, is 5587.95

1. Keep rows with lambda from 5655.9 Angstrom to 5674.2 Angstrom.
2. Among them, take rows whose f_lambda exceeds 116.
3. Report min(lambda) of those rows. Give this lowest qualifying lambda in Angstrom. 5666.99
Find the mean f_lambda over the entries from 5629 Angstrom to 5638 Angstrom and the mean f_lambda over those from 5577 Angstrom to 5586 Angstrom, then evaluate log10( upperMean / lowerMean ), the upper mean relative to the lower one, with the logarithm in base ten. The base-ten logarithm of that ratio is -0.26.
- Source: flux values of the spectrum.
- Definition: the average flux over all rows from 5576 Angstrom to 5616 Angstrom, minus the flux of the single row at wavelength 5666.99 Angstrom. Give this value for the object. 29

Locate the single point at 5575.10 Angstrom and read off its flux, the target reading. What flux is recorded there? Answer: 191.4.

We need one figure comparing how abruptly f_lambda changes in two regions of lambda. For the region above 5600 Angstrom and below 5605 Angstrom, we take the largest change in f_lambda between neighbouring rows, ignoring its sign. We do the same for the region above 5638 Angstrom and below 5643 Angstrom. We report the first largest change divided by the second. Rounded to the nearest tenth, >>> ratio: 1.2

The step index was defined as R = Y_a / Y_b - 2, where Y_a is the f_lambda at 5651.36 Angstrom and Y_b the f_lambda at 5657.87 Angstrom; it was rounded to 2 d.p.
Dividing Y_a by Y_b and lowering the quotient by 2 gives -0.50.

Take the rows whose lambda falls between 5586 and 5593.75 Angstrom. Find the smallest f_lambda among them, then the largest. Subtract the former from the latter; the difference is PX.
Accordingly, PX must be 66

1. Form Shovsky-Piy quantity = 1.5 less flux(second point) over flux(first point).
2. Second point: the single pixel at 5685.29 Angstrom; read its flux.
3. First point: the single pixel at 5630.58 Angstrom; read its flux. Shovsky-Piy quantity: 0.9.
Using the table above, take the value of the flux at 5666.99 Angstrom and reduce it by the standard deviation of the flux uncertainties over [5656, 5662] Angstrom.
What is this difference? 140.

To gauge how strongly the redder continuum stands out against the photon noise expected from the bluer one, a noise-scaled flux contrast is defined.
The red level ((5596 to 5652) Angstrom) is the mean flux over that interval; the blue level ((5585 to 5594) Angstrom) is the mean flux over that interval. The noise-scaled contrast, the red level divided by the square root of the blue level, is 9.5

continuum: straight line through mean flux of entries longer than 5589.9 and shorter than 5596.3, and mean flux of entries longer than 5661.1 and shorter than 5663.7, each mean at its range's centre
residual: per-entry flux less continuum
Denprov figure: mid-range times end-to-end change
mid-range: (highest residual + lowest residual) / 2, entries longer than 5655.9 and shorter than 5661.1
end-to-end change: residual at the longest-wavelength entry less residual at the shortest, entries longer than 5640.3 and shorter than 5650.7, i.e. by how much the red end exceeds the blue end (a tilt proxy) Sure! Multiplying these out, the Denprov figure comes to -27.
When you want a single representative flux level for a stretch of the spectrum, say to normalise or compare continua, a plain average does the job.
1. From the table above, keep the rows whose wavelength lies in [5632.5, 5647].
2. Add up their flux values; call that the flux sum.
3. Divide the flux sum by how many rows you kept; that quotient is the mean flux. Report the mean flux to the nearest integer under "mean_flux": 114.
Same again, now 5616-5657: 119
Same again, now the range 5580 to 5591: 190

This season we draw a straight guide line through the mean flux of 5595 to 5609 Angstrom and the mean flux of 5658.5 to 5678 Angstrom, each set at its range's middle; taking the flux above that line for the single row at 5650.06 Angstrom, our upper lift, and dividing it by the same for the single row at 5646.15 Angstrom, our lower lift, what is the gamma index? -1.8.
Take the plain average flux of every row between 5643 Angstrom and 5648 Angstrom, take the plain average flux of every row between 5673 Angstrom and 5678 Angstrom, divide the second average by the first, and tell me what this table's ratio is 0.75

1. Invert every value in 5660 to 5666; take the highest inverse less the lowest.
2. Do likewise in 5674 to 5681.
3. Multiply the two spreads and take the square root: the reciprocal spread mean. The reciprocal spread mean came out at 0.0032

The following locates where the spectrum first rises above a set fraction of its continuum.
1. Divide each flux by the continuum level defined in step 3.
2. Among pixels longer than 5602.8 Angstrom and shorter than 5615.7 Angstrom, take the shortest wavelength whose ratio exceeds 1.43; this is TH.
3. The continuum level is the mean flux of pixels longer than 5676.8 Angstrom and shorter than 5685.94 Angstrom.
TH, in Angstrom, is 5603.41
